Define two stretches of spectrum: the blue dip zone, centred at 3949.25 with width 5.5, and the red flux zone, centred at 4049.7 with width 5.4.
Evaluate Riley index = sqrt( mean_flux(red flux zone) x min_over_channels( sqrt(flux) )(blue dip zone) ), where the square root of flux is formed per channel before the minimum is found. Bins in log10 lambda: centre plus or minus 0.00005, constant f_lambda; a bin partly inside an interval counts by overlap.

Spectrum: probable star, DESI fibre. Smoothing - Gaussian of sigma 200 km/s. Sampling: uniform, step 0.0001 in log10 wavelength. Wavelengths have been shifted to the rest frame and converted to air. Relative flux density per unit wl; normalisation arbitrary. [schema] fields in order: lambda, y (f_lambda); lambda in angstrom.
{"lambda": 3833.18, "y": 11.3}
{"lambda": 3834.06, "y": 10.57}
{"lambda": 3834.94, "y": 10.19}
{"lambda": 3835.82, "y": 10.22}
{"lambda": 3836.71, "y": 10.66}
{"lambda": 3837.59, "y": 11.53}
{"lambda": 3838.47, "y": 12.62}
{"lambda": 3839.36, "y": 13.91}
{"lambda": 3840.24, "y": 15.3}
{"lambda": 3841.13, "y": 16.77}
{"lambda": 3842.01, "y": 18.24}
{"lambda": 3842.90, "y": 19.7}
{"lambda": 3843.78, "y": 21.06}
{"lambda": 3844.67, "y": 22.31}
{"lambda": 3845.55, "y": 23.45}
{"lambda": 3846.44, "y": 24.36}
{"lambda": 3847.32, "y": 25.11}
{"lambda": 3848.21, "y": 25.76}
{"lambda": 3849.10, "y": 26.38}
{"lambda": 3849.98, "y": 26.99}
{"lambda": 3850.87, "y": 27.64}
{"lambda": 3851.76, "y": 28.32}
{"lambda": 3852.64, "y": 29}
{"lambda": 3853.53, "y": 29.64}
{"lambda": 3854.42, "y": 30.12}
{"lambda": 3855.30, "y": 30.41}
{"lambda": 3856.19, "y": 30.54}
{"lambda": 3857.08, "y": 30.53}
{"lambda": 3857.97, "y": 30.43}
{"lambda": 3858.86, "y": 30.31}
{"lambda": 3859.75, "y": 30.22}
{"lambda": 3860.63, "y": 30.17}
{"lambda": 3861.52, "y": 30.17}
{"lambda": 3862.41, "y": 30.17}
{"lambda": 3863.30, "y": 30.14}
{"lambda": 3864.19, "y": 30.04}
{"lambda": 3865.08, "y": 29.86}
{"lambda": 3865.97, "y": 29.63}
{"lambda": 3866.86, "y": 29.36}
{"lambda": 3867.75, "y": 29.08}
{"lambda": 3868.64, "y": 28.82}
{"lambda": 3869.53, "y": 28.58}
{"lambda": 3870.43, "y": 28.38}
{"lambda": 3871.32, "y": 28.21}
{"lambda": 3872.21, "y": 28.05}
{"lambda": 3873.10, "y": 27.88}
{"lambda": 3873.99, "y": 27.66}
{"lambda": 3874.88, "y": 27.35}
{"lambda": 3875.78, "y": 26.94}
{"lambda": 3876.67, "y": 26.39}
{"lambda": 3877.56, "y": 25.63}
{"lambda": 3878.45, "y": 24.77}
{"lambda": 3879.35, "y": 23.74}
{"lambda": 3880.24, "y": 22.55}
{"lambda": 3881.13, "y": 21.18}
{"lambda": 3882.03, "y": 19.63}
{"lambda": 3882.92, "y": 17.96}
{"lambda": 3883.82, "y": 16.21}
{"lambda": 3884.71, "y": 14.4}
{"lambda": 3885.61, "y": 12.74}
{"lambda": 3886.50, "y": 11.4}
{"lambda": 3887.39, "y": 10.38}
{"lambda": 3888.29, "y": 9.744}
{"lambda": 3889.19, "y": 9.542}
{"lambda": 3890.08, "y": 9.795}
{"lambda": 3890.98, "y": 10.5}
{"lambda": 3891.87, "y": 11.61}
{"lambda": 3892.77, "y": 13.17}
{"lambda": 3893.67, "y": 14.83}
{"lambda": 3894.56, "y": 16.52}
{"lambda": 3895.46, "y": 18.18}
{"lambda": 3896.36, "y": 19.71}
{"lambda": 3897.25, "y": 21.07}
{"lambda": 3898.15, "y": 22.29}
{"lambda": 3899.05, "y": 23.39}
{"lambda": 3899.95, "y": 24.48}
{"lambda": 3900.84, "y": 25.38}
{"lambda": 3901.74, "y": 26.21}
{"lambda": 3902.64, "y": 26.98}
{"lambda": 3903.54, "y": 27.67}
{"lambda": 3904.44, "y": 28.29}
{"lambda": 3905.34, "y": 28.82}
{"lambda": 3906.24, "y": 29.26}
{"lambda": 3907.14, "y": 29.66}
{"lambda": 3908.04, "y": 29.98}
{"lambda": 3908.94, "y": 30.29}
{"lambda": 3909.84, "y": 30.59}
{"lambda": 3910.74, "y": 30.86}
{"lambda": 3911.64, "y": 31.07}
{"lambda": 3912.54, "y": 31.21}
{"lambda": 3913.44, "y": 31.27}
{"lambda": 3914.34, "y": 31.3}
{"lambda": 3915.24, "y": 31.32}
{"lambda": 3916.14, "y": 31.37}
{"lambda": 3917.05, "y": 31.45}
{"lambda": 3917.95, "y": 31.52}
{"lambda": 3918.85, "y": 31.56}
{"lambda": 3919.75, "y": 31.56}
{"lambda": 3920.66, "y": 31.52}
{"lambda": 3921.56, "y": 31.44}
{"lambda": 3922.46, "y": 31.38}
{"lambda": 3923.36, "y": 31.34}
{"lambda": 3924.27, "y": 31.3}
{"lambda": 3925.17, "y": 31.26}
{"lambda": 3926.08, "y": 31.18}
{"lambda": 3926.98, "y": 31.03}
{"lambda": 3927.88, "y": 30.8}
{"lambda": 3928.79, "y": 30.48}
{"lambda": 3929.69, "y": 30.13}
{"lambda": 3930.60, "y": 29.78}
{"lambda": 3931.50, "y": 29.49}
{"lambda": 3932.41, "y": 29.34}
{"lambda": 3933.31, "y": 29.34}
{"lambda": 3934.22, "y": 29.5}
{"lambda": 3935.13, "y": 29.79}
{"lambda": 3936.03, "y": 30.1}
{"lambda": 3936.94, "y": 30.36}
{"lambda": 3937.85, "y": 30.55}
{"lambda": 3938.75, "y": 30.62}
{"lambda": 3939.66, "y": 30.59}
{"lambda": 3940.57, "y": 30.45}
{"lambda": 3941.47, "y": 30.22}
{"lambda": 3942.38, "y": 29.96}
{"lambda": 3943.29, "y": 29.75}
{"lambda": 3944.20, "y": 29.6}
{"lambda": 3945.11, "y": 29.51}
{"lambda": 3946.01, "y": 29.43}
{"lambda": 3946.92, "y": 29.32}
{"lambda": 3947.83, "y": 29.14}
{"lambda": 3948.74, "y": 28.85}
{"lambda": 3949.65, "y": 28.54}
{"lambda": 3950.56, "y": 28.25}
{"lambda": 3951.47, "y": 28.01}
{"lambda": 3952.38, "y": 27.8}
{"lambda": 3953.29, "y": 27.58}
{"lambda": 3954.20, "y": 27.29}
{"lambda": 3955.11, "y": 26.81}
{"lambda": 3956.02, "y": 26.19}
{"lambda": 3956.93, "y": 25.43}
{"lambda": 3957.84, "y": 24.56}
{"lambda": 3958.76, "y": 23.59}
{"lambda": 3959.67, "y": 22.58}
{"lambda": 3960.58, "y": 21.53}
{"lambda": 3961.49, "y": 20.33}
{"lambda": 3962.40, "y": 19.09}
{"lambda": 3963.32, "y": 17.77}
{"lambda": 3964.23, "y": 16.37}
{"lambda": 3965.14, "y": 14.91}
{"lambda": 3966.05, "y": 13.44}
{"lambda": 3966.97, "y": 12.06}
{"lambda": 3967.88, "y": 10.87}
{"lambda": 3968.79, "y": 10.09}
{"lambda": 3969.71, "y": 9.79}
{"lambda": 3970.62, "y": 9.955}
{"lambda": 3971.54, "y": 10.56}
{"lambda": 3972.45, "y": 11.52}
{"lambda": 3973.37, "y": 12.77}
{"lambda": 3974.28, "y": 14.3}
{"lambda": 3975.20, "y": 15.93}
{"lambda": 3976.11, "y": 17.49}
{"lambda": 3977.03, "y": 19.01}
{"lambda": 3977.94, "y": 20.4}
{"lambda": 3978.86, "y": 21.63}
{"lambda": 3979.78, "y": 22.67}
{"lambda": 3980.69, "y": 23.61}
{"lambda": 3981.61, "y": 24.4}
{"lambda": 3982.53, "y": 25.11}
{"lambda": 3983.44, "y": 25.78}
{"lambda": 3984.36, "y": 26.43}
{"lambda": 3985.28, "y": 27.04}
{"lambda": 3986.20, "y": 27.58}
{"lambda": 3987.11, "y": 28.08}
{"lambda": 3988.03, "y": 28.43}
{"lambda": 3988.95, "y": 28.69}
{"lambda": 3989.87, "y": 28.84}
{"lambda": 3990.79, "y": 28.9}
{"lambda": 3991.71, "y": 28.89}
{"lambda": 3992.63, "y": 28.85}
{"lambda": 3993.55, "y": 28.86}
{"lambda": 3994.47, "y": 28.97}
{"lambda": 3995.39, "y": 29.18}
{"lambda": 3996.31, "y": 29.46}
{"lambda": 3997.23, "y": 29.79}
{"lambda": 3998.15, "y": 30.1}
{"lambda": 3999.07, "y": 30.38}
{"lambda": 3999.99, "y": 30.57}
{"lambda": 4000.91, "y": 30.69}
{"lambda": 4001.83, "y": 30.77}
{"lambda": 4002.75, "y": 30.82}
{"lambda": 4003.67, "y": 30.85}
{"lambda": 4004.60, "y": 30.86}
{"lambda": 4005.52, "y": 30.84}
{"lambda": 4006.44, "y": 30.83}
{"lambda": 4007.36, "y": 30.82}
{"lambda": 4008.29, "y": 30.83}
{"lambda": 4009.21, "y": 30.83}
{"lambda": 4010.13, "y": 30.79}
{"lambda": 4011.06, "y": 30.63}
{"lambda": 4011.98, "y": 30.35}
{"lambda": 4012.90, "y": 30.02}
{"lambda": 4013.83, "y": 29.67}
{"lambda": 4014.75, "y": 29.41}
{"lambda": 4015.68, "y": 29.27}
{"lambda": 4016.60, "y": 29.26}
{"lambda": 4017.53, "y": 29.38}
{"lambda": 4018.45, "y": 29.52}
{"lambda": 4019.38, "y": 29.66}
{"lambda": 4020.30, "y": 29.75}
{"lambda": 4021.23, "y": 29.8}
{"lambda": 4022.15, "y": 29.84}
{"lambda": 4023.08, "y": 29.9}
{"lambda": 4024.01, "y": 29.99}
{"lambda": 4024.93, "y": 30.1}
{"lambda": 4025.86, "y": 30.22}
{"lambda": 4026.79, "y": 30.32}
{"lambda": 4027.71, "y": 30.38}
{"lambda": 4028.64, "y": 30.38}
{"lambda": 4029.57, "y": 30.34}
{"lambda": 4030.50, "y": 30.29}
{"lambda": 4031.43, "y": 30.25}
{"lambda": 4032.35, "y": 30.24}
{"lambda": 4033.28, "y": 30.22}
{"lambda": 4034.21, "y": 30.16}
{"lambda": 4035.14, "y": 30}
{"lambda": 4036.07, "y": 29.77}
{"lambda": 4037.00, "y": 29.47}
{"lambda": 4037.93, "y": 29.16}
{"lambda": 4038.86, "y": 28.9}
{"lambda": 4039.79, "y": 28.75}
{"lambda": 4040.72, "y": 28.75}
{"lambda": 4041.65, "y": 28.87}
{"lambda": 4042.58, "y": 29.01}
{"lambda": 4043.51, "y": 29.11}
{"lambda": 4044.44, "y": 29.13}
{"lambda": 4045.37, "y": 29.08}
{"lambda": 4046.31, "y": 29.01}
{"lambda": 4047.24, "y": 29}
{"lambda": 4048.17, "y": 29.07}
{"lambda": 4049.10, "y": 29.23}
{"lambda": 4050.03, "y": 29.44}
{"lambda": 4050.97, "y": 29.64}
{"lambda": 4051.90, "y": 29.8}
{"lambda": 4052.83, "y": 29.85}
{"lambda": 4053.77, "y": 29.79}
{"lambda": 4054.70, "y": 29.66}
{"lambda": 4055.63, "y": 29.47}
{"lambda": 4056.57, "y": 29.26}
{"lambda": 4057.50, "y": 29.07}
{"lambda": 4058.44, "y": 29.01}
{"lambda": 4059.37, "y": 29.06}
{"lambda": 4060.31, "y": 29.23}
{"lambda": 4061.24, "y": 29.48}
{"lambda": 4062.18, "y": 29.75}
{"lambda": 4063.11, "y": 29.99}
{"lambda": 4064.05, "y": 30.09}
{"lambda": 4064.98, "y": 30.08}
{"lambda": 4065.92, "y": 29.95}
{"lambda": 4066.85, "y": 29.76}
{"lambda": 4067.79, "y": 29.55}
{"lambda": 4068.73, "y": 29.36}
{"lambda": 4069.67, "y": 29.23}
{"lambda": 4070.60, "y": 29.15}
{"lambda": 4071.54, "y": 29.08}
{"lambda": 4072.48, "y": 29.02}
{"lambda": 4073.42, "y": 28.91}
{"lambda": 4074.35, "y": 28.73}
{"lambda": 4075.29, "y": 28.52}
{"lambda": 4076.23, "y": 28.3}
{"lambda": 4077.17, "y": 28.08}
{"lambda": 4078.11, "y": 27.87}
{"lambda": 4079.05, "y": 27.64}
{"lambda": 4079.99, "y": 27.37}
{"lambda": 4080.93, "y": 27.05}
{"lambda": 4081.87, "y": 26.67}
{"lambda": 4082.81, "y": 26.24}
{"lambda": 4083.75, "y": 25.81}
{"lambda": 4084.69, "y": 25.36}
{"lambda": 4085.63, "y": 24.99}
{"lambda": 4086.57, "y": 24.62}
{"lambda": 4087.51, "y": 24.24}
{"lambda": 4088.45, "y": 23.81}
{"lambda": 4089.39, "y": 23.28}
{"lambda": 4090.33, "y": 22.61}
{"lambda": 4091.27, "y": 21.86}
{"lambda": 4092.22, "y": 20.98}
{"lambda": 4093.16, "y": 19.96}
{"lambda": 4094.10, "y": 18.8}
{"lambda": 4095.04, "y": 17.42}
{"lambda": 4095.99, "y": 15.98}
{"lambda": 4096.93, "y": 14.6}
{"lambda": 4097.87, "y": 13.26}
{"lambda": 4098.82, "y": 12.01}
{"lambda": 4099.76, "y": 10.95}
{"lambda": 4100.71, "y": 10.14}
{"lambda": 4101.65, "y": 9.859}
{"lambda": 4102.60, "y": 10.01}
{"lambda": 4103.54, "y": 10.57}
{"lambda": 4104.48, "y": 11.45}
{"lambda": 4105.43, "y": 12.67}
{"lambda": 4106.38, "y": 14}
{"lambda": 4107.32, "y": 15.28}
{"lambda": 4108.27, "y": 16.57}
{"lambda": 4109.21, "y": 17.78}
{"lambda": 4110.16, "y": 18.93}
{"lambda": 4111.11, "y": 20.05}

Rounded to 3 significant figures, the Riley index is 12.5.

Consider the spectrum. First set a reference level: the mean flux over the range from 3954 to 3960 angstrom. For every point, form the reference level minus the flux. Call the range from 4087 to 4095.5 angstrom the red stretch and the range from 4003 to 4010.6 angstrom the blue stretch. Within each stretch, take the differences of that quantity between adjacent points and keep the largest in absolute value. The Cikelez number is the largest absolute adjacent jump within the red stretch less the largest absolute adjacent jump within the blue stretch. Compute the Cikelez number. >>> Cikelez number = 1.34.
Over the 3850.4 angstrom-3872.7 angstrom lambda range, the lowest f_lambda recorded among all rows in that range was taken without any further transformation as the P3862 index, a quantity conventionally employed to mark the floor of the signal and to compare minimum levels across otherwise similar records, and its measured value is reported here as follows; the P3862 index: 27.64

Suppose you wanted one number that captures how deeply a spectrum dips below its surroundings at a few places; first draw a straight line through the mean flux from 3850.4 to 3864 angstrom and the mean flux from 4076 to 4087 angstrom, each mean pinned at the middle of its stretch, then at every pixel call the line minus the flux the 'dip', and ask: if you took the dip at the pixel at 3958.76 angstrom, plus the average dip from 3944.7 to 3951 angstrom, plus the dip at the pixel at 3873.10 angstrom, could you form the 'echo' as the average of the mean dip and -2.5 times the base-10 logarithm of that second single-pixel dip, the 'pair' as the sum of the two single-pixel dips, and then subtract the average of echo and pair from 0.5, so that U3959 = -2.5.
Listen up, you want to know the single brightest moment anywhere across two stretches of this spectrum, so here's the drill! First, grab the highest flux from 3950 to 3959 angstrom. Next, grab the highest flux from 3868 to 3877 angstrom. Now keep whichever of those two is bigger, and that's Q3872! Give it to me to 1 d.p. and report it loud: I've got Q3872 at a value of 28.8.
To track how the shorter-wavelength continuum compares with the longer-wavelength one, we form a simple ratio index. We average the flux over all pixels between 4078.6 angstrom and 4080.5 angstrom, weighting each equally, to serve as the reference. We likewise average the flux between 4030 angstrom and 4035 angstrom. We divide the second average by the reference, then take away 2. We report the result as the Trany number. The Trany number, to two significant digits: -0.90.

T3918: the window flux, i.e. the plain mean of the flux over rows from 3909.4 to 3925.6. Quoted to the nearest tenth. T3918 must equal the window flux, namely 31.3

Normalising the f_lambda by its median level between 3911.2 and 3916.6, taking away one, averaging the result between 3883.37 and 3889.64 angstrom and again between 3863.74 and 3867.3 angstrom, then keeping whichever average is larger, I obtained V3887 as -0.050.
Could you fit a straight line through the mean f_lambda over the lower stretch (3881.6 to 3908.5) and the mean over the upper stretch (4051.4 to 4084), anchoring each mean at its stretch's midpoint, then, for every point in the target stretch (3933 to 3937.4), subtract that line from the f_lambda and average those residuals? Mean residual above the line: 8.3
